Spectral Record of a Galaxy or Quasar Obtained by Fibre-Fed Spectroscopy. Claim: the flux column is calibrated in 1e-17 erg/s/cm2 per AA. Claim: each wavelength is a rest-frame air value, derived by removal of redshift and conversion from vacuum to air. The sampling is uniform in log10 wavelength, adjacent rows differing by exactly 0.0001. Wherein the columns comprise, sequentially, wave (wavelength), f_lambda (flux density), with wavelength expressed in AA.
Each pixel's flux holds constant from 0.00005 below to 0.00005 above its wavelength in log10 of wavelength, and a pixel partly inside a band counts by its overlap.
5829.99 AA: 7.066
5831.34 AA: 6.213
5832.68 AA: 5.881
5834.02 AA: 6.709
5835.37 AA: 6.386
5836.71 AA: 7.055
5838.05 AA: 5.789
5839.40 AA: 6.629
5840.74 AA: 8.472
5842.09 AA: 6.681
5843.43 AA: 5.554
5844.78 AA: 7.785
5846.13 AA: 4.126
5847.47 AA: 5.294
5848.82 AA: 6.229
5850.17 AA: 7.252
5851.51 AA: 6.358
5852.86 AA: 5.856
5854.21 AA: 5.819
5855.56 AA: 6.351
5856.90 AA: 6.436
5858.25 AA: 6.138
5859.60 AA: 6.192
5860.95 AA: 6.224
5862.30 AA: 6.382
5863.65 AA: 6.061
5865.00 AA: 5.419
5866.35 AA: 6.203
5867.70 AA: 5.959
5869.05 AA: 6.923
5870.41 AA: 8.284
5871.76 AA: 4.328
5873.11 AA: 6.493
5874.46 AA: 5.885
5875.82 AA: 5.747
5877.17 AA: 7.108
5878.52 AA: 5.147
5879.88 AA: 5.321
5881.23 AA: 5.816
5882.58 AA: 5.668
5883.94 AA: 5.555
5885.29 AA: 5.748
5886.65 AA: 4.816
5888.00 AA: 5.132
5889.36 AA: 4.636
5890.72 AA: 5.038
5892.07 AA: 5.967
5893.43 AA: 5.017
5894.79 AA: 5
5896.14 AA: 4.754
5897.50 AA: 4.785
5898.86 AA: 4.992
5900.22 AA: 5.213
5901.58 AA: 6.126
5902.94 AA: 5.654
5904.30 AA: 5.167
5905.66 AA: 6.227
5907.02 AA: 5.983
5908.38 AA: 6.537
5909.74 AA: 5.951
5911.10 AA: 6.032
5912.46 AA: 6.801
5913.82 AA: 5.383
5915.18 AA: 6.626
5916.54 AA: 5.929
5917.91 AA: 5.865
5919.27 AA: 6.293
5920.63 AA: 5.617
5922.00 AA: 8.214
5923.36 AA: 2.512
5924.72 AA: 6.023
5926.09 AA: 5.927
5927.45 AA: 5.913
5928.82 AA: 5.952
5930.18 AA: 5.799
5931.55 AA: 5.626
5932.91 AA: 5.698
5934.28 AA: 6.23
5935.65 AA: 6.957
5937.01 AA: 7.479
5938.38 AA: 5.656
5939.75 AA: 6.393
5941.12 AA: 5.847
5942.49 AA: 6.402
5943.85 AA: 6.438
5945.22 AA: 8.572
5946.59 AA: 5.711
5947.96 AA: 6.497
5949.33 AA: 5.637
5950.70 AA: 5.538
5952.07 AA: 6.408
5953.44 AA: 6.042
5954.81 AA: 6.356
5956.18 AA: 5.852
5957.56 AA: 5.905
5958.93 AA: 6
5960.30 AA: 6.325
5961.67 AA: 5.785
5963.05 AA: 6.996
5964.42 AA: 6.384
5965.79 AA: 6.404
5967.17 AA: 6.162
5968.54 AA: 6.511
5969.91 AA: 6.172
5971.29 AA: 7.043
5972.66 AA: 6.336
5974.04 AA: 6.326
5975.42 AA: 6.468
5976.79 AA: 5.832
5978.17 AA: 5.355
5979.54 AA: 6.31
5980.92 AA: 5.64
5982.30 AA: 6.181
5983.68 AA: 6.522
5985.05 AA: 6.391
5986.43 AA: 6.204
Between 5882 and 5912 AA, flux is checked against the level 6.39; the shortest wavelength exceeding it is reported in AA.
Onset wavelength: 5908.38 AA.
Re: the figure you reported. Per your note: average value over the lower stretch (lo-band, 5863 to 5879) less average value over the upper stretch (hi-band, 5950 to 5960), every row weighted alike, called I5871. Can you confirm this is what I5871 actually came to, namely 0.12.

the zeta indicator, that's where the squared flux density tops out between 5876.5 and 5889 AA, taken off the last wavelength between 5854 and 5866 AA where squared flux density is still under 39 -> -12.2 AA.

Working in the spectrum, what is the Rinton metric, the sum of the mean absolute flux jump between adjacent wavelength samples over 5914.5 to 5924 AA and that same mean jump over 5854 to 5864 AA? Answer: 1.9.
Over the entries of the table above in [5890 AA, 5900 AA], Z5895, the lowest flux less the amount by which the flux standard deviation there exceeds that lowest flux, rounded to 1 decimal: 9.1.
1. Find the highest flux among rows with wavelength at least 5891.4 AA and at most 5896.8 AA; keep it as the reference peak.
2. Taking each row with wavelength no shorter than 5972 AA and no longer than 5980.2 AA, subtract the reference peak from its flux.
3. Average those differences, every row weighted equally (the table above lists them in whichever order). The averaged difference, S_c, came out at 0.14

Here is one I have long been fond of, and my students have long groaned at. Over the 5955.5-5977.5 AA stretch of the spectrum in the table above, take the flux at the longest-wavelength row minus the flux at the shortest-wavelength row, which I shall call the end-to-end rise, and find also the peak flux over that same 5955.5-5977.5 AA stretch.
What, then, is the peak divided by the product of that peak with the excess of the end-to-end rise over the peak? -0.142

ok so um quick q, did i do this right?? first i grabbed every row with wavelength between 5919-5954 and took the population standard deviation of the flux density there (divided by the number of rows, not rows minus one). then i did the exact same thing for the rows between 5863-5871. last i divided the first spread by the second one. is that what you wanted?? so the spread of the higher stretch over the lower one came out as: 1.13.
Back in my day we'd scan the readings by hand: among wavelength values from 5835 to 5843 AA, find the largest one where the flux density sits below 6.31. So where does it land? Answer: 5838.05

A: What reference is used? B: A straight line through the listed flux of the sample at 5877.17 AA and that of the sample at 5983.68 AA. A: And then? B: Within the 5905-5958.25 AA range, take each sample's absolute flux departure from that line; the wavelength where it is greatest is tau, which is 5923.36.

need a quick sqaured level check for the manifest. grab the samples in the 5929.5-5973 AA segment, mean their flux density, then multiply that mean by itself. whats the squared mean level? 39.5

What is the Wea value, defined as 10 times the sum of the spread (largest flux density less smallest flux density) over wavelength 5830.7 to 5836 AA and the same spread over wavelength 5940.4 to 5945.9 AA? 36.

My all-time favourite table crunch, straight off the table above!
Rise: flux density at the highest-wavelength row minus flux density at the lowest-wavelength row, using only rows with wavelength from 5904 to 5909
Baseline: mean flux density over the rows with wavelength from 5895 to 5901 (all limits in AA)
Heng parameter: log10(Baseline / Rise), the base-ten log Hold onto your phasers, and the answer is 0.6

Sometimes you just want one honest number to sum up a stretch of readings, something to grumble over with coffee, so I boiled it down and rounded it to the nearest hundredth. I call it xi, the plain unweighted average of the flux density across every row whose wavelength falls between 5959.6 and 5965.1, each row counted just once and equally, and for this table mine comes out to 6.37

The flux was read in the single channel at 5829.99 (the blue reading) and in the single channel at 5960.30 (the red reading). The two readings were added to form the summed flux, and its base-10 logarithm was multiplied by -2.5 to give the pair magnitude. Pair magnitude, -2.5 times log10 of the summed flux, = -2.82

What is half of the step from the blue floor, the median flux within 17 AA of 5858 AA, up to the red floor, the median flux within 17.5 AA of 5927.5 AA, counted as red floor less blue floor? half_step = -0.13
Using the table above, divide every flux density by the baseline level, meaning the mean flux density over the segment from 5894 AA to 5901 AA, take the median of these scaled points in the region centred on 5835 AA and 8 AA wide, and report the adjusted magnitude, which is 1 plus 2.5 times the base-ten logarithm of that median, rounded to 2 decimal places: 1.26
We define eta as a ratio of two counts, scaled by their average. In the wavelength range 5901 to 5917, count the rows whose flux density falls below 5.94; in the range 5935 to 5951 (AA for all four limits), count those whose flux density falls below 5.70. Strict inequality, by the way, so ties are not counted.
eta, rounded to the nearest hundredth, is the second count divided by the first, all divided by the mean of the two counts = 0.21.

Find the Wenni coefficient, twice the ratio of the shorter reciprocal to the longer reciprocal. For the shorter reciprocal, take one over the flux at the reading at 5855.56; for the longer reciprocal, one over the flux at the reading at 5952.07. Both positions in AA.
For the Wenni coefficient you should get 2.02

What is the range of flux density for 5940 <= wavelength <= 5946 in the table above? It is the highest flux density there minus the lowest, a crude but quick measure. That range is 2.7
